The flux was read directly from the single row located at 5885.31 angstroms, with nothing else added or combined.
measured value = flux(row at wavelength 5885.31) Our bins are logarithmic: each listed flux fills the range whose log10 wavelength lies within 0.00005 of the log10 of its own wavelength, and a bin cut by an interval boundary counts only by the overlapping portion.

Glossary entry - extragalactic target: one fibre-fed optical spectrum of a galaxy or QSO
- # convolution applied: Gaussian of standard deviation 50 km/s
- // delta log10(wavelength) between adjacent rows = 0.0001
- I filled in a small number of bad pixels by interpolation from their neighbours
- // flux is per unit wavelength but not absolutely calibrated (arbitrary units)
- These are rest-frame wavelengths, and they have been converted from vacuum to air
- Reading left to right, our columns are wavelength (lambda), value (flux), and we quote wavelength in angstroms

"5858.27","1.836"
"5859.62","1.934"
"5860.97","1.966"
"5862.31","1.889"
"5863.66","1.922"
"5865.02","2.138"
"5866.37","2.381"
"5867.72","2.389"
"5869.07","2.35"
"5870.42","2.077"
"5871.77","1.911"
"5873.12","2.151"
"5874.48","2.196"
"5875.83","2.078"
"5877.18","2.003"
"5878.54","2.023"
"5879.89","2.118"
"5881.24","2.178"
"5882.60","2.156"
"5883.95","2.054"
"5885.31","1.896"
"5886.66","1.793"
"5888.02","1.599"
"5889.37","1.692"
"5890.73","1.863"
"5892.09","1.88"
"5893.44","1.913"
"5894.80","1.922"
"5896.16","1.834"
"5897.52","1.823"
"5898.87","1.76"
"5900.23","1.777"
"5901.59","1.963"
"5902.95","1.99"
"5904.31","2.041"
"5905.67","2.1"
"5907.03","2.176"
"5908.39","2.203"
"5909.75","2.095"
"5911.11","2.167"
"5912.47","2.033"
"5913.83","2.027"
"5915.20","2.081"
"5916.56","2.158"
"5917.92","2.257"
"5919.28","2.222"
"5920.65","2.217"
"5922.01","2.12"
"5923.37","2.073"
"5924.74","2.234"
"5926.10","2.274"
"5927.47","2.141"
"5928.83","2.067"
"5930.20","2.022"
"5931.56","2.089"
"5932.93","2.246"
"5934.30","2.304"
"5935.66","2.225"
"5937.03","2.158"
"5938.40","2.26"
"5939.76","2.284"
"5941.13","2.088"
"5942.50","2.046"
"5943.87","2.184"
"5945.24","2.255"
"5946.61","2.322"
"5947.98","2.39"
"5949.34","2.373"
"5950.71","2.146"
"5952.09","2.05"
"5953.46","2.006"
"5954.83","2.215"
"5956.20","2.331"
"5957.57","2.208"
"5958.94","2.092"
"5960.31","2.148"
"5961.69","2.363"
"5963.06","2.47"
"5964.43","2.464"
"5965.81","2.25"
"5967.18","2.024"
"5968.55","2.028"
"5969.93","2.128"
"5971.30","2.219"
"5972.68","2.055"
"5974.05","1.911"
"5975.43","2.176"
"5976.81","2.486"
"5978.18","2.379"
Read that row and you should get 1.896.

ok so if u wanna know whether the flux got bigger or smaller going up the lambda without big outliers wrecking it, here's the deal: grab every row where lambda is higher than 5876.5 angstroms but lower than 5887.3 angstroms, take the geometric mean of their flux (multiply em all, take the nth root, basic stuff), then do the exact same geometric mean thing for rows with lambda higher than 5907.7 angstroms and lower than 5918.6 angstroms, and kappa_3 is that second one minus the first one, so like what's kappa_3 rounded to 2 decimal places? 0.10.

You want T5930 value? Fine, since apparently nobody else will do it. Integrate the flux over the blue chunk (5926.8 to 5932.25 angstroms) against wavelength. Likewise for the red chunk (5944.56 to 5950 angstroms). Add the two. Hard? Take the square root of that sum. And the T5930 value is 4.91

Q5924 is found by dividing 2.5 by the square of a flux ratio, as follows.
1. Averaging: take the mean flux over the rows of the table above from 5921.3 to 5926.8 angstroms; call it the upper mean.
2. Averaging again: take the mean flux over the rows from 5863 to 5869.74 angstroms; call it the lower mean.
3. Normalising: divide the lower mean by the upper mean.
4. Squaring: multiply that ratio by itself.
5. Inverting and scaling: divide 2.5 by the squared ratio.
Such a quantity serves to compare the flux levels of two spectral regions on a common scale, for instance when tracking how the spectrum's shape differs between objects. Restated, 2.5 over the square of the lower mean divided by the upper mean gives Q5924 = 2.37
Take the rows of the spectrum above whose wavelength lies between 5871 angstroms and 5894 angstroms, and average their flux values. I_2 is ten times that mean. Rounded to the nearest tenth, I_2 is 19.7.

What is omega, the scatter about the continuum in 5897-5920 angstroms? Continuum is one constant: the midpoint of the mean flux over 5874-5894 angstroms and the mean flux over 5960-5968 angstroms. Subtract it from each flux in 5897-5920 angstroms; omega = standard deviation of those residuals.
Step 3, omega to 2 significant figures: 0.15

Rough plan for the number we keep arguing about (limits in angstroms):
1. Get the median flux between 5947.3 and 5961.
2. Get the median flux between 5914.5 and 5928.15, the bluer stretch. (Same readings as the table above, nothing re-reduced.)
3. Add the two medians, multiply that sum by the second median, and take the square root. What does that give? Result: 3.09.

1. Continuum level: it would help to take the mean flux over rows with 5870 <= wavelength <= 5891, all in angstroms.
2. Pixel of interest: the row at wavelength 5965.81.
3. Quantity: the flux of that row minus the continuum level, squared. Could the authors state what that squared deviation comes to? 0.069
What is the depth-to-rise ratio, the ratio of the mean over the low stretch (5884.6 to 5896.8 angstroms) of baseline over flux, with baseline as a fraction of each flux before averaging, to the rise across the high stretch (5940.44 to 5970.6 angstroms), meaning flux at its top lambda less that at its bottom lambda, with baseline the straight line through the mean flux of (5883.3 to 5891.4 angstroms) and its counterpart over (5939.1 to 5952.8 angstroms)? 25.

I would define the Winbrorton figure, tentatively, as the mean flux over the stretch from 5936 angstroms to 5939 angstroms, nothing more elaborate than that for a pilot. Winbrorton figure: 2.21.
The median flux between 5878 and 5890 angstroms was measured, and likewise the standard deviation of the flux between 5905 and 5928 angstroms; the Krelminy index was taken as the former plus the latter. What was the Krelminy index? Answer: 2.10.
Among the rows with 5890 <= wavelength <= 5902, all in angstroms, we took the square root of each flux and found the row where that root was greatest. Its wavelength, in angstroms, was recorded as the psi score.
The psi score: 5901.59 angstroms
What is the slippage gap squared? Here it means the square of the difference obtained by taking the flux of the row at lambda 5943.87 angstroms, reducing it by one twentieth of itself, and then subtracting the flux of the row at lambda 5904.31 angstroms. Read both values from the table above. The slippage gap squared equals 0.001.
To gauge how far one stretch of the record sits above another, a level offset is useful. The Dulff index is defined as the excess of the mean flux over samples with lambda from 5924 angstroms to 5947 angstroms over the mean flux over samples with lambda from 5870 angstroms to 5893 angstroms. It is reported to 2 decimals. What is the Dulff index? 0.21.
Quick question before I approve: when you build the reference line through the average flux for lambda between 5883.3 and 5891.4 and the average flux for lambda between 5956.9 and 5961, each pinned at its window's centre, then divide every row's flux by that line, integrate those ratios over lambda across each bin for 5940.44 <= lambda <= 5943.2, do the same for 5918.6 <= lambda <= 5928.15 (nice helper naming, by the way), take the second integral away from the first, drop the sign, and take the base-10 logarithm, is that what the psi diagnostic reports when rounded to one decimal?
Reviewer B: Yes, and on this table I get 0.9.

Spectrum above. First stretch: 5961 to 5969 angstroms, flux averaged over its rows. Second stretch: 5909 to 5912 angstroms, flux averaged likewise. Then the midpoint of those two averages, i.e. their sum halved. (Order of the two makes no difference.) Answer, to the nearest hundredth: 2.20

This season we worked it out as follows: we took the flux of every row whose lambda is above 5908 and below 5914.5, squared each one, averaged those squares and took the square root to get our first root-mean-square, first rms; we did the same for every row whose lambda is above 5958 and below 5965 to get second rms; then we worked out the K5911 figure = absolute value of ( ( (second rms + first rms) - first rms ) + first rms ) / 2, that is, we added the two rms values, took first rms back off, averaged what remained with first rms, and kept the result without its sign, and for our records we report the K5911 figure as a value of 2.21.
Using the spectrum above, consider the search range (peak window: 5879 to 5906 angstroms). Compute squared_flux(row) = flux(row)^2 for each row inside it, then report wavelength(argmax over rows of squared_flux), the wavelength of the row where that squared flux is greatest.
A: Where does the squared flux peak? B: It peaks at 5881.24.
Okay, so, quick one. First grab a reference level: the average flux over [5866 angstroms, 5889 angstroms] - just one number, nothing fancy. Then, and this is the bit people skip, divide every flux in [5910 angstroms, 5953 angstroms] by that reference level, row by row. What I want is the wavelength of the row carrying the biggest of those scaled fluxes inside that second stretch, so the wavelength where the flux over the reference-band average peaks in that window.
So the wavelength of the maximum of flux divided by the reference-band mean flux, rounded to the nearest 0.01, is 5947.98 angstroms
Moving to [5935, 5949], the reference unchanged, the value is 5947.98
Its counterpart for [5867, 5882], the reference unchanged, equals 5867.72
